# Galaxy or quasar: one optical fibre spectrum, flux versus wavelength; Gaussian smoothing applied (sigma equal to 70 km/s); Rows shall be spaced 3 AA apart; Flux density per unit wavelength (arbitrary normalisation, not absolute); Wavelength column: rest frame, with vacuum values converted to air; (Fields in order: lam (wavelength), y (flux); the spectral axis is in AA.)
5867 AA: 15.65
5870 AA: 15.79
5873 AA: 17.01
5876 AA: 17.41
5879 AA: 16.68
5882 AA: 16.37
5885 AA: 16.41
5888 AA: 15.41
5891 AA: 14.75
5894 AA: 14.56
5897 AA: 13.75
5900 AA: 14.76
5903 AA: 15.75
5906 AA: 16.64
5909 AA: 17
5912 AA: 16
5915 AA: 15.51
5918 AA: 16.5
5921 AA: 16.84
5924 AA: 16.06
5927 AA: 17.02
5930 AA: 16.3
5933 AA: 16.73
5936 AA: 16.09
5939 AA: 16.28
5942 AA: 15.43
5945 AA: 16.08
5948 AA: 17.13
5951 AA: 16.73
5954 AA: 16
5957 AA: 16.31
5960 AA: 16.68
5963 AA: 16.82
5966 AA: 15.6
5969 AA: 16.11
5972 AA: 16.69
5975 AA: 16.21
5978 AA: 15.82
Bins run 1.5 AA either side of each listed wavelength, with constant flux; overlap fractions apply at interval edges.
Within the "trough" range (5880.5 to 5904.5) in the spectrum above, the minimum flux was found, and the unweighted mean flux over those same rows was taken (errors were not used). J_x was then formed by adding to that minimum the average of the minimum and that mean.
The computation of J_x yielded 28.2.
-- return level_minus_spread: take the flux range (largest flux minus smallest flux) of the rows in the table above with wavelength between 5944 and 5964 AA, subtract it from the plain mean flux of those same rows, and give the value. 15.4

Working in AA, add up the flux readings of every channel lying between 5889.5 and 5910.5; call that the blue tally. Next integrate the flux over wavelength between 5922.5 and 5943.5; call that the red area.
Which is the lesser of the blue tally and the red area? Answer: 107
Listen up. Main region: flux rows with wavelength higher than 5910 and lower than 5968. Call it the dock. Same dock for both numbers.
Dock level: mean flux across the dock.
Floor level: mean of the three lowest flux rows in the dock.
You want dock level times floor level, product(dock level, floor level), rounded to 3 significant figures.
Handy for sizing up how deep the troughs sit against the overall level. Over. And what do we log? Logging 253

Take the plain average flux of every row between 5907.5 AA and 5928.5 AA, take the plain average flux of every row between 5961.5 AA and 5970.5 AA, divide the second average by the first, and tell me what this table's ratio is 0.99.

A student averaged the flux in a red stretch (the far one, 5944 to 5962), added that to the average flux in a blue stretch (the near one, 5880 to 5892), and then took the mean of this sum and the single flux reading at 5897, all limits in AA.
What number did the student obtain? 23.0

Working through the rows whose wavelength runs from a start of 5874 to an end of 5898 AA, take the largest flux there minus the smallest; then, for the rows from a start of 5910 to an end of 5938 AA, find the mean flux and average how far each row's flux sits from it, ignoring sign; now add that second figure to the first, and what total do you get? 4.0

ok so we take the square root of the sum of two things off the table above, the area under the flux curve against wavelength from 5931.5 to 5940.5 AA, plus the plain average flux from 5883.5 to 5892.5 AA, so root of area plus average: 12.8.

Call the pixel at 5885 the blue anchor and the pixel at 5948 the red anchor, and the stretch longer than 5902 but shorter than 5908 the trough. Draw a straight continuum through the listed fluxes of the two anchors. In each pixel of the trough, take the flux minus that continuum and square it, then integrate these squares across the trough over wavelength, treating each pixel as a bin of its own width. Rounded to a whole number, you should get 2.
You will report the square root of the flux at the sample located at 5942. 3.93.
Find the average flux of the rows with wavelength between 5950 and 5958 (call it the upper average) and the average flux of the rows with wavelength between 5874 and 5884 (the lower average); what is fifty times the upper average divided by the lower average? 48.6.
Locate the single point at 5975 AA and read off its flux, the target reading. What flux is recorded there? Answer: 16.21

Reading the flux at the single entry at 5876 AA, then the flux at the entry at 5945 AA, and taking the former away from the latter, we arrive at -1.3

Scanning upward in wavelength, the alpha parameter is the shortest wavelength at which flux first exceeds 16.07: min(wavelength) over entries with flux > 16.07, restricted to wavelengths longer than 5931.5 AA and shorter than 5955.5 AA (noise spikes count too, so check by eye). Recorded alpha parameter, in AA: 5933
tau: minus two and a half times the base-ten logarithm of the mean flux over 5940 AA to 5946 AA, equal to -2.99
